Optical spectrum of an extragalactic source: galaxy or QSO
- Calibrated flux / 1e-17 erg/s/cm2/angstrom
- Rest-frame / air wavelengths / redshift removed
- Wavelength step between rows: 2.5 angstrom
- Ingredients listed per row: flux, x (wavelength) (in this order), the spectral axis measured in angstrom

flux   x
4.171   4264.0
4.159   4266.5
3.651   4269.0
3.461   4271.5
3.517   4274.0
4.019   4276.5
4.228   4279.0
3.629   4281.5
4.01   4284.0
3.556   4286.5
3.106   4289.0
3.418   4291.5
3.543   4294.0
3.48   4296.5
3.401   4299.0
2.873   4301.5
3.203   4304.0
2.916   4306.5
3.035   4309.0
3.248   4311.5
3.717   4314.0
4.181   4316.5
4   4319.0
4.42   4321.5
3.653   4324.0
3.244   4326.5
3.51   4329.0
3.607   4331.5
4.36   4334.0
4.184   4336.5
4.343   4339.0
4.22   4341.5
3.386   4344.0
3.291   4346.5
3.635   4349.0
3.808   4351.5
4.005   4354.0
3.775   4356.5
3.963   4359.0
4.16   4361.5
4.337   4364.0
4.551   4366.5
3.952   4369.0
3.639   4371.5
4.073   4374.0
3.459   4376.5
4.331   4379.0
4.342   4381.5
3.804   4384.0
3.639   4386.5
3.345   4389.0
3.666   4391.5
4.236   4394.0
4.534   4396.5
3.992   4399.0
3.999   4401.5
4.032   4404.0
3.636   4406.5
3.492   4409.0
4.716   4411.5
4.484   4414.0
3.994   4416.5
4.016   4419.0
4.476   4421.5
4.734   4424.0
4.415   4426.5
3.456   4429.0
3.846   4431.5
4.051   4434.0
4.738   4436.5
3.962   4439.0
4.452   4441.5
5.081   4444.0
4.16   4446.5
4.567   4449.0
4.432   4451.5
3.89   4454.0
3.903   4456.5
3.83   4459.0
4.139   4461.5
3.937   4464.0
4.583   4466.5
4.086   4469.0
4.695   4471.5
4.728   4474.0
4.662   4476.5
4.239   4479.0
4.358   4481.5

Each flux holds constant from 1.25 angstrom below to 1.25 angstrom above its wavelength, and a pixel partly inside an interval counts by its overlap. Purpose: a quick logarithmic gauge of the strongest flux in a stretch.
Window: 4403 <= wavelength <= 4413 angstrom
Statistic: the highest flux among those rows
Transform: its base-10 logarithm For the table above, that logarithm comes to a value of 0.674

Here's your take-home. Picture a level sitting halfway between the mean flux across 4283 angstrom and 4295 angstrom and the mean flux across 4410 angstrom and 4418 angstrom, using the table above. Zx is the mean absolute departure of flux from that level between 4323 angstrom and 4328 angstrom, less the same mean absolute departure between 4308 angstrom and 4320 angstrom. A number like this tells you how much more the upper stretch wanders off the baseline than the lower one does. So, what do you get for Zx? 0.1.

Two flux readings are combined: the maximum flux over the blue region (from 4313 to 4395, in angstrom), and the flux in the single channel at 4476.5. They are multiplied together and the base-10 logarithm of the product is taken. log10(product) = 1.33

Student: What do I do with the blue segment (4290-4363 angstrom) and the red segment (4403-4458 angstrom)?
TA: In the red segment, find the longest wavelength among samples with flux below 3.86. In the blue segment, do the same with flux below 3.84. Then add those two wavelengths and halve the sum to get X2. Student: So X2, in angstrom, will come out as 4394.0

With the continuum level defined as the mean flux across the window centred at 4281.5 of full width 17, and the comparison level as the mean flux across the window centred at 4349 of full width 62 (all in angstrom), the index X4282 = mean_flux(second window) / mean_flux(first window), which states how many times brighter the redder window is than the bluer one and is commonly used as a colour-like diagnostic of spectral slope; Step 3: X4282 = 1.05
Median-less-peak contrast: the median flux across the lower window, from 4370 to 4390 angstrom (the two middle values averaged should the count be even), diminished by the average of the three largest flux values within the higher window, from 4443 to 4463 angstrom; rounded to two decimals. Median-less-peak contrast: -0.97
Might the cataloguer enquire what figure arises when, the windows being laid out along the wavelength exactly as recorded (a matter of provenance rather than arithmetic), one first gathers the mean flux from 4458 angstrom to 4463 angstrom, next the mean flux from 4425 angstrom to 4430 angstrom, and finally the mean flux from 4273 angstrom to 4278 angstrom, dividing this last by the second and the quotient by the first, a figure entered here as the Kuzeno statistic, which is 0.24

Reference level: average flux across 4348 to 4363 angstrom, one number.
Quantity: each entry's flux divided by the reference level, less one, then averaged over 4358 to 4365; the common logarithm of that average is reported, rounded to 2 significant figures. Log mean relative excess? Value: -1.2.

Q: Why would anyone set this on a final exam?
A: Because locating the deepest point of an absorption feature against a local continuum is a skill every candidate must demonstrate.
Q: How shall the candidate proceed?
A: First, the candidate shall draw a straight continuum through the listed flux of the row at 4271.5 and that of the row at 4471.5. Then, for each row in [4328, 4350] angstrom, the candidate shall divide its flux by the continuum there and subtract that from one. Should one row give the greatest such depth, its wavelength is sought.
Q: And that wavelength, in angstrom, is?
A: 4346.5 angstrom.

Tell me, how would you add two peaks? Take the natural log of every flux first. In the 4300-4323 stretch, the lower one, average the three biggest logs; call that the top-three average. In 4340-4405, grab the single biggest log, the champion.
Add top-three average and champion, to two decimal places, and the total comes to 2.95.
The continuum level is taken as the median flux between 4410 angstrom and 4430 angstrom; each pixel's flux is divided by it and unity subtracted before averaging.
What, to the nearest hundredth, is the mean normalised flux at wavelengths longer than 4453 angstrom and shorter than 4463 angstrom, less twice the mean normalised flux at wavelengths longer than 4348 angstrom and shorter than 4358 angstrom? 0.17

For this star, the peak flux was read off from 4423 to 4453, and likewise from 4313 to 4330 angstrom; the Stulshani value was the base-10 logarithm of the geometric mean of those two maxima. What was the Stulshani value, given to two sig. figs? 0.68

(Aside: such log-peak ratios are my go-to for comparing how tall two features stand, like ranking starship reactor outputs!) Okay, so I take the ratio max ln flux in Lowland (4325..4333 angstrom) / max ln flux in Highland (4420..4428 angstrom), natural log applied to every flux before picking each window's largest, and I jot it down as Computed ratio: 0.83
